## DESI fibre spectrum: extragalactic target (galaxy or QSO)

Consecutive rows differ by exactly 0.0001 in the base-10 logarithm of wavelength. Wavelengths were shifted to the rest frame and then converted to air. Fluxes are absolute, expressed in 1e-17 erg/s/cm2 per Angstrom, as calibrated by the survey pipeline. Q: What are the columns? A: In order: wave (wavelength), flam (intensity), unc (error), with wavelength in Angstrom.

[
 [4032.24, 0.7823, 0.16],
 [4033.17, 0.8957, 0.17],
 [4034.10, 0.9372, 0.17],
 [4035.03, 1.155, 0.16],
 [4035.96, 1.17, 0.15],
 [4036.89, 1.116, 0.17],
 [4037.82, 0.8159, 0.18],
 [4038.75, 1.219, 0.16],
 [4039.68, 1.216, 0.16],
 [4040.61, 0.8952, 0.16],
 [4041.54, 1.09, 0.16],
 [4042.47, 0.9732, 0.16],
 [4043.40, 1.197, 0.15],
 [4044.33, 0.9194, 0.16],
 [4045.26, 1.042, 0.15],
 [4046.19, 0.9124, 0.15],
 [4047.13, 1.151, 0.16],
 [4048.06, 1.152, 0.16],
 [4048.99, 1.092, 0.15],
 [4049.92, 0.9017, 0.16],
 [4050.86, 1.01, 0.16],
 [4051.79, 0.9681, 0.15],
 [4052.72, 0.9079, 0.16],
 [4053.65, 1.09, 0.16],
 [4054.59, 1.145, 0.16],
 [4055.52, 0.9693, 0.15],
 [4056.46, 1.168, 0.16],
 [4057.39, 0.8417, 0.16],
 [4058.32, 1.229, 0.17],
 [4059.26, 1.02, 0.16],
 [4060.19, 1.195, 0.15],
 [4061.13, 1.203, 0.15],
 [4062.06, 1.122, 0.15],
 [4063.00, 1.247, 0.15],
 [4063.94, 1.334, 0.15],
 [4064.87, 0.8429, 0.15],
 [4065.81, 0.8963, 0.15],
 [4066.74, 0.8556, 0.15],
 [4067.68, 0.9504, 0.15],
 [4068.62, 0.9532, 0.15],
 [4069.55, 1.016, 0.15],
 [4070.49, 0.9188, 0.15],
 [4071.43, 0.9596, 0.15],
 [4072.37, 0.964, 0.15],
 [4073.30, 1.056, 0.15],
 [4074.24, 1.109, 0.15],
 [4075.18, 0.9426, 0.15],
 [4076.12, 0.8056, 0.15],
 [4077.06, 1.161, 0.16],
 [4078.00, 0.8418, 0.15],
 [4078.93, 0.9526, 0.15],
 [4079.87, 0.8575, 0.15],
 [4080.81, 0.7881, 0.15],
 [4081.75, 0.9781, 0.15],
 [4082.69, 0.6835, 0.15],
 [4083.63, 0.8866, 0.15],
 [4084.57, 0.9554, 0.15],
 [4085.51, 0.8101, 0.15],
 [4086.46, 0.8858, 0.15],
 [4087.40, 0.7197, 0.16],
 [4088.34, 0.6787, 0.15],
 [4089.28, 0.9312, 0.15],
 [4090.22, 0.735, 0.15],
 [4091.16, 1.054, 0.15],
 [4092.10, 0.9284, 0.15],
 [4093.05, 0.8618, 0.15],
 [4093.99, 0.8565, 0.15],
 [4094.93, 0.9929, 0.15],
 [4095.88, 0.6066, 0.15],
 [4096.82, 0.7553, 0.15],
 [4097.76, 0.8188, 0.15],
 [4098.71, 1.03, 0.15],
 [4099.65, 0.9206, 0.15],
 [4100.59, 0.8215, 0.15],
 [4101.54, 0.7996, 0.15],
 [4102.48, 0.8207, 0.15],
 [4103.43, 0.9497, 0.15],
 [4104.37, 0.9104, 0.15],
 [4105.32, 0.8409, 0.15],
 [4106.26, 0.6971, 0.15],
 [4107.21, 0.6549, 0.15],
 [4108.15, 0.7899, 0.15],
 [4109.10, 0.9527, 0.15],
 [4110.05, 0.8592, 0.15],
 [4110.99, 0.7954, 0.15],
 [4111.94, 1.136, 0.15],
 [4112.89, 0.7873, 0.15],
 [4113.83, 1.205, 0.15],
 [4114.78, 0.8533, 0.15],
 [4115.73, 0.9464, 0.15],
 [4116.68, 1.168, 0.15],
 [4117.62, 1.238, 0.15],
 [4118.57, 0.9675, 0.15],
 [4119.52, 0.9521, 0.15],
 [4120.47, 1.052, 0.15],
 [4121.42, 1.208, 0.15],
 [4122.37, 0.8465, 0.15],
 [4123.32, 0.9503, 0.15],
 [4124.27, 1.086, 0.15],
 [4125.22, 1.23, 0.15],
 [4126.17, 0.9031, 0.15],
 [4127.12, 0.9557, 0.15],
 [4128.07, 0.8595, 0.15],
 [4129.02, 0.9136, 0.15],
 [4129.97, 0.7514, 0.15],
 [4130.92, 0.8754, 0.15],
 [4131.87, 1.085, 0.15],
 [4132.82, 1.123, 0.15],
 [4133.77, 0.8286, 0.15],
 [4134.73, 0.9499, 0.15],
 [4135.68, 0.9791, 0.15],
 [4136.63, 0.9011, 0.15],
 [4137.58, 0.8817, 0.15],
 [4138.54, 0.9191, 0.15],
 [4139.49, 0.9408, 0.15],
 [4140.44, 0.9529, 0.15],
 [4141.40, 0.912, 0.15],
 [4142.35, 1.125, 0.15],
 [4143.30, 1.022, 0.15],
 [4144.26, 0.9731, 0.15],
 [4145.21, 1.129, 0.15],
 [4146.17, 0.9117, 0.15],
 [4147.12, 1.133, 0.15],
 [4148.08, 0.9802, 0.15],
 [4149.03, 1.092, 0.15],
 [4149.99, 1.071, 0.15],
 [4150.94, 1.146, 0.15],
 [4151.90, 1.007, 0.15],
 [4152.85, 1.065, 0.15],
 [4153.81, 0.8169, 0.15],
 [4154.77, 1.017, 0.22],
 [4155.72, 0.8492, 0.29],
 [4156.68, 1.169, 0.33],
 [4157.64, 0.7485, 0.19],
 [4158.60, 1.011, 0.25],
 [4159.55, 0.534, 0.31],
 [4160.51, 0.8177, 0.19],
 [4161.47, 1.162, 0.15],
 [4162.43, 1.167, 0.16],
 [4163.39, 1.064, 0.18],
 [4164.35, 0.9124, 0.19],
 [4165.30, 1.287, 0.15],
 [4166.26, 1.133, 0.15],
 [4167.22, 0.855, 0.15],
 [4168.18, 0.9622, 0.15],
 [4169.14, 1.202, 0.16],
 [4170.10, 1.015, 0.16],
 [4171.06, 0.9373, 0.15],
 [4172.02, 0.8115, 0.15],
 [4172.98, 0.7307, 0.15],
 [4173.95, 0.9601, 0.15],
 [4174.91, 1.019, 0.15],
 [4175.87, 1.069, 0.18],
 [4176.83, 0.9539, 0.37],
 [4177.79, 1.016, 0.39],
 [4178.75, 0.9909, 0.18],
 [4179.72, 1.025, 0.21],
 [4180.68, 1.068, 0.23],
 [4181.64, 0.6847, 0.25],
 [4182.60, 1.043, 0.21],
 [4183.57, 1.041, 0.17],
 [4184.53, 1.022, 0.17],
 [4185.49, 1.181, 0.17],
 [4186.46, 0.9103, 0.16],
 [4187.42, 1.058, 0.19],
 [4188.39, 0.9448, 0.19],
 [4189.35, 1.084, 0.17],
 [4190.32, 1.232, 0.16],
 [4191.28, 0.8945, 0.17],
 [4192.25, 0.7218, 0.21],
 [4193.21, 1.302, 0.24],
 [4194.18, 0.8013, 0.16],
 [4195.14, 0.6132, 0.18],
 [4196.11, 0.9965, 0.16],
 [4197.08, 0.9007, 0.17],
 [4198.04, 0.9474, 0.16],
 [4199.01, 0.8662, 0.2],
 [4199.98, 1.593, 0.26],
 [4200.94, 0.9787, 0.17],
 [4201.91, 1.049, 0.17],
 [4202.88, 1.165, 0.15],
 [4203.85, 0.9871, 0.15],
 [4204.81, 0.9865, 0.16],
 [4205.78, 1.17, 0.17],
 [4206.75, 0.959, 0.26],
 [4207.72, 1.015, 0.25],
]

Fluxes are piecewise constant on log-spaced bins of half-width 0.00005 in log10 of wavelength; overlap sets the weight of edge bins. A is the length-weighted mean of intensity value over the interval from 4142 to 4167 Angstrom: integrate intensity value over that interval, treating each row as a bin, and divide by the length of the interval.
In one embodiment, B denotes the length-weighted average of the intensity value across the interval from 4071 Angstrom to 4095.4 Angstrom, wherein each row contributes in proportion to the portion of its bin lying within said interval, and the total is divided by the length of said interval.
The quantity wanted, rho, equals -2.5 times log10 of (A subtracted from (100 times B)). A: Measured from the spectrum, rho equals -4.87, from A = 1.01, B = 0.90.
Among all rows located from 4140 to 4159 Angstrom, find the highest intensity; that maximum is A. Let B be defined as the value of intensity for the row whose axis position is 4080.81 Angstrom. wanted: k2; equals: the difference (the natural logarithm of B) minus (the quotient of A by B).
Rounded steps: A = 1.169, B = 0.7881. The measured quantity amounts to -1.7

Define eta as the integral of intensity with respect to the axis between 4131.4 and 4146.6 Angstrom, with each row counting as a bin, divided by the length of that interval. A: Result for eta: 0.98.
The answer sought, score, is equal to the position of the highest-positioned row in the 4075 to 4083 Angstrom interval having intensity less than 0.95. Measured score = 4082.69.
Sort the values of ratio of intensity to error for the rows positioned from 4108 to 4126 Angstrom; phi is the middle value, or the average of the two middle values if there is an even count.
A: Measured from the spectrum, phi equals 6.35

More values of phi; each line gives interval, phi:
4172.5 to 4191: 5.57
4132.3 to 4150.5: 6.49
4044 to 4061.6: 6.81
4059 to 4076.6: 6.40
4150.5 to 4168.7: 5.70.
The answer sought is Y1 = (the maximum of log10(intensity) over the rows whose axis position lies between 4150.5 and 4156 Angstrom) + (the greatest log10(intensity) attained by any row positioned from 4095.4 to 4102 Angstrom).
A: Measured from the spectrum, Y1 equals 0.07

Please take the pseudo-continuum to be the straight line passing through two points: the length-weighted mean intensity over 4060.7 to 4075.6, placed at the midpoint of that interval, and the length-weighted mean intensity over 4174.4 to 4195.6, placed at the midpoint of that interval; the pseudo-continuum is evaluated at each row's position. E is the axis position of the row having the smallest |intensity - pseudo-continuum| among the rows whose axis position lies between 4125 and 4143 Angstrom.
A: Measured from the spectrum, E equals 4135.68 Angstrom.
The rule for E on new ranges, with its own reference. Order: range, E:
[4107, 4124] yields 4118.57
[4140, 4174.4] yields 4151.90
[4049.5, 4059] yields 4050.86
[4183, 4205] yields 4200.94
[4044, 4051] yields 4045.26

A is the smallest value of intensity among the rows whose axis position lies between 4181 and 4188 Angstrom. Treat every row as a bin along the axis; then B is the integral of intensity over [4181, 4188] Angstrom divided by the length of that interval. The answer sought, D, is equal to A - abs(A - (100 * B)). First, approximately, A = 0.6847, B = 0.99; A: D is -98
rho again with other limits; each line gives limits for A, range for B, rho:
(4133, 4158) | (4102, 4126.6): -4.94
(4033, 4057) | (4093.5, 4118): -4.86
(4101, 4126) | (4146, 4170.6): -5.00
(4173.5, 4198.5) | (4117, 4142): -4.96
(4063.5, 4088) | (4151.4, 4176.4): -4.96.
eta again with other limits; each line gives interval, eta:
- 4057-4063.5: 1.13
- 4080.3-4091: 0.83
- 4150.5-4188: 0.99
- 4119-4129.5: 1.00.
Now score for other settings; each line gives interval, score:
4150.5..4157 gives 4155.72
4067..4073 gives 4070.49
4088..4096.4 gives 4095.88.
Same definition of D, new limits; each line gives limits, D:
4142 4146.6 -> -101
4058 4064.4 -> -117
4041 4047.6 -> -102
